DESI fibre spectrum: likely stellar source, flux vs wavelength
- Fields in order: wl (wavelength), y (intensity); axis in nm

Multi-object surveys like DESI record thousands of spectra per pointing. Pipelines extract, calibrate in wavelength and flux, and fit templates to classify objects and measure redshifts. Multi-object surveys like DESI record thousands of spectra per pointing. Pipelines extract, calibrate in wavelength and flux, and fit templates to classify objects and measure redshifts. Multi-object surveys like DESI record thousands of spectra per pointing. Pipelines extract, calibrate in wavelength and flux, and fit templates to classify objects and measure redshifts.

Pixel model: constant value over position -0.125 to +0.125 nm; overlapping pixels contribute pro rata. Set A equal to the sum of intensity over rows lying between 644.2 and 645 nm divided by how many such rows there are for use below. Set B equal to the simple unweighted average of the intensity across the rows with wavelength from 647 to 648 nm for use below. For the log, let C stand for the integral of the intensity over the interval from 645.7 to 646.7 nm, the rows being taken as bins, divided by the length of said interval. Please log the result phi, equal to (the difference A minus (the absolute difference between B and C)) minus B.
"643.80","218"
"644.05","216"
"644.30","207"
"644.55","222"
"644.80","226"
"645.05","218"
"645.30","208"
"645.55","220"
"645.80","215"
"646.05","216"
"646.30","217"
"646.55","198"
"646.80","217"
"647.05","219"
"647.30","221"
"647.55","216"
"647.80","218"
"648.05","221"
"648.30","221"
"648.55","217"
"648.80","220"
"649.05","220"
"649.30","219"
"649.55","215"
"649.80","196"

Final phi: -7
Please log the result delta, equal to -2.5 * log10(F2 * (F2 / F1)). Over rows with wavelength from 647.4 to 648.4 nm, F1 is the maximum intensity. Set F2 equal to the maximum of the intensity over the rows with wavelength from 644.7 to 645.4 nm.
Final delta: -5.91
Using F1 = 221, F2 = 226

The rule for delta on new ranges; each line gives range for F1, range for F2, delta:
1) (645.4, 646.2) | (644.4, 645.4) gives -5.91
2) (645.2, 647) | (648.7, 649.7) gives -5.86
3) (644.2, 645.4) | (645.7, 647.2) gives -5.82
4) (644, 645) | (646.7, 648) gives -5.84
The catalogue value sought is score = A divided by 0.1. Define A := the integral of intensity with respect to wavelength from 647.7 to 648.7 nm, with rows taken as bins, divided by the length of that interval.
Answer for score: 2193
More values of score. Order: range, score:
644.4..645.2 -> 2211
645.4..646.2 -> 2167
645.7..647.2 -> 2138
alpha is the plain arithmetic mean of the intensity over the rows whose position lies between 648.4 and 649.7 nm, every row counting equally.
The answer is 218.2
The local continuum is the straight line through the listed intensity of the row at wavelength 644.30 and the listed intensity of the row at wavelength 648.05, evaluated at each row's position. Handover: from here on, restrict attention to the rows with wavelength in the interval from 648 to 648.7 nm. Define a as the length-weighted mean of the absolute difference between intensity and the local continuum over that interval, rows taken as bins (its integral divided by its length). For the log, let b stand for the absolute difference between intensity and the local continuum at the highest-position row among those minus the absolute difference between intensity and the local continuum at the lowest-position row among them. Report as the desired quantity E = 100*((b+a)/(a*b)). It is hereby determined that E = 56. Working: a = 2.6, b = 6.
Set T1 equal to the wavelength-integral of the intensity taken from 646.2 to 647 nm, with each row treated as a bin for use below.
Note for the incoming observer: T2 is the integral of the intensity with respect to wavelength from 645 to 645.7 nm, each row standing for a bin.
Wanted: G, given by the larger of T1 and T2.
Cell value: 169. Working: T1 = 169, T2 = 151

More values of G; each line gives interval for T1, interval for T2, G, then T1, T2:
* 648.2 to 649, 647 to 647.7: 175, 175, 153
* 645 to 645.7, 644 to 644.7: 151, 151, 151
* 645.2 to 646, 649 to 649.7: 172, 172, 152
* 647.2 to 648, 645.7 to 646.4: 175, 175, 151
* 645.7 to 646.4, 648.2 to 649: 175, 151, 175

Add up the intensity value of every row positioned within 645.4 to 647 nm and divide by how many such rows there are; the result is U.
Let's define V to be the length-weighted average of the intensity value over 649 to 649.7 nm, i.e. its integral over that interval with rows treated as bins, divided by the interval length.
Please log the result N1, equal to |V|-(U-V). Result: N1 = 220.2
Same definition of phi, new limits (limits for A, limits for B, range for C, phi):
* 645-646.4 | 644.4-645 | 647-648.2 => -13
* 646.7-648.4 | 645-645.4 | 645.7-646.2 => 3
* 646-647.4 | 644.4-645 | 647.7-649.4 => -14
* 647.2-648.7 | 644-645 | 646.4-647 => -7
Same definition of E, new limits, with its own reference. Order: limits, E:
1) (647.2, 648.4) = 3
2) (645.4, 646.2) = 6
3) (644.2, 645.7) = 24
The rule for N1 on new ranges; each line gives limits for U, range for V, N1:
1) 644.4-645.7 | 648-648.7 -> 220.3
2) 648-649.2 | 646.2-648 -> 210.9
